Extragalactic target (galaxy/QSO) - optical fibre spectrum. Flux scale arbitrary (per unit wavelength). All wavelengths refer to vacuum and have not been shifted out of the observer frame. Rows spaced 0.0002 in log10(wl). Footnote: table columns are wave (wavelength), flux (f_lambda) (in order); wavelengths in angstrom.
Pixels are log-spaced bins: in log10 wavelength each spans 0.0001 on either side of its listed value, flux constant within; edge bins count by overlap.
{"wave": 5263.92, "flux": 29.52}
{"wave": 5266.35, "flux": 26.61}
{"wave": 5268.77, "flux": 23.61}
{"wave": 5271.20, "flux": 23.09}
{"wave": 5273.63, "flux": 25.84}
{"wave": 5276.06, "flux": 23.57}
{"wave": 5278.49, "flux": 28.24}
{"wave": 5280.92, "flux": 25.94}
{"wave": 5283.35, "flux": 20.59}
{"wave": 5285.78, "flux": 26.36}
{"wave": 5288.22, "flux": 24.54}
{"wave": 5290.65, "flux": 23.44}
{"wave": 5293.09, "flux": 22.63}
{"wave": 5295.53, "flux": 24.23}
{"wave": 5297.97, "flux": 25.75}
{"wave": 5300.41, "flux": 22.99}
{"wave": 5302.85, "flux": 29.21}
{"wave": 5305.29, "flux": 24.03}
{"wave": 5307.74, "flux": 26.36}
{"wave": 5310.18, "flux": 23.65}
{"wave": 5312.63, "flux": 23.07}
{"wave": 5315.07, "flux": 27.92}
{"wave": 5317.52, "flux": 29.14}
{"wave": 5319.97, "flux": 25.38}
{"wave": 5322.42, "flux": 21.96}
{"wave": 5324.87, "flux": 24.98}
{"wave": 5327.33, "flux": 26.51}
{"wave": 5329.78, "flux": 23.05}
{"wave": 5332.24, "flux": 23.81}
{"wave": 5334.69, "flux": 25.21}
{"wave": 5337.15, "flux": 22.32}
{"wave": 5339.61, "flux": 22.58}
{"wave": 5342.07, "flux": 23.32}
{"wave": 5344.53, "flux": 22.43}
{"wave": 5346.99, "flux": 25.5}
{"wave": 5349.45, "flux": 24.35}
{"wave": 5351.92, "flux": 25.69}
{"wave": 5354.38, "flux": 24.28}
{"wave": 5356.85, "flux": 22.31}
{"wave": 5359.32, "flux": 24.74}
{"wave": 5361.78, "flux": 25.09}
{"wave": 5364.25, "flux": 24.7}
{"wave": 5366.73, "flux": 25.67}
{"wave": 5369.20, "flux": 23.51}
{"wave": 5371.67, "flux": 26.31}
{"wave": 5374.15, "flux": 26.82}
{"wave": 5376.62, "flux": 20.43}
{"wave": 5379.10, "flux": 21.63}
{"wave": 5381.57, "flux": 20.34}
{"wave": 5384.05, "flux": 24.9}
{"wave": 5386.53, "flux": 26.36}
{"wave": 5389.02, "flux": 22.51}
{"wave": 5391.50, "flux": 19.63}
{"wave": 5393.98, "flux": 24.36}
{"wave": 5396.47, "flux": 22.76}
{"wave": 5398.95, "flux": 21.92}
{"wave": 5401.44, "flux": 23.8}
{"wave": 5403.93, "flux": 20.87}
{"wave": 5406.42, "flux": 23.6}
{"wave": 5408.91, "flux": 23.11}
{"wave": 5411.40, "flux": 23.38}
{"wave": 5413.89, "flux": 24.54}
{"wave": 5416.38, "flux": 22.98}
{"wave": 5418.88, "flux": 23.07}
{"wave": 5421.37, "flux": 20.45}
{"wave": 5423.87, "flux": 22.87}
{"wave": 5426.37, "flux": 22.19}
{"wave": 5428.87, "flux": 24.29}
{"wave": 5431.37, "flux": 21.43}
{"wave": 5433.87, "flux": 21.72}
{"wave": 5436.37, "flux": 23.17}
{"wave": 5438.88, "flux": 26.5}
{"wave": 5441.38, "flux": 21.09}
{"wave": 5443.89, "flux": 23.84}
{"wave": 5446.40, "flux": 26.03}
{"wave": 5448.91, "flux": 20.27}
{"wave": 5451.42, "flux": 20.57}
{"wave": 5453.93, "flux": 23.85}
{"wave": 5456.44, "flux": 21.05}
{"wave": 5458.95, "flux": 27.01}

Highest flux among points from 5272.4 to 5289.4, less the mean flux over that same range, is 3.2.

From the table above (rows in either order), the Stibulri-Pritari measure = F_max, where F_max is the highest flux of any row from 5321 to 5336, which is 26.51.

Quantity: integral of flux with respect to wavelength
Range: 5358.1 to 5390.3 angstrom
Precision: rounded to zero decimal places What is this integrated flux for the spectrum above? 775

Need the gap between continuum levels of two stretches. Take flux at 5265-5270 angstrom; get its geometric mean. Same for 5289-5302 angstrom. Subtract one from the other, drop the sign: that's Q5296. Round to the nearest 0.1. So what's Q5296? 1.3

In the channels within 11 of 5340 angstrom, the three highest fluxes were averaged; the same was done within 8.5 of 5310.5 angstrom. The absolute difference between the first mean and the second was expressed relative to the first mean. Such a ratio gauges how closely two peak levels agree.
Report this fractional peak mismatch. 0.15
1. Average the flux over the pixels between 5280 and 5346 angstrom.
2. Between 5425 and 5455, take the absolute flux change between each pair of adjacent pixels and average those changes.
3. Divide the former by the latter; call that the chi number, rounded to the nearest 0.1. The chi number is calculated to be 9.1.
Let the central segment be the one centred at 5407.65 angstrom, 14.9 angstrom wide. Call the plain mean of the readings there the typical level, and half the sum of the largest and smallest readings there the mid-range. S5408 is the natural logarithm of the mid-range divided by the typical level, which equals -0.022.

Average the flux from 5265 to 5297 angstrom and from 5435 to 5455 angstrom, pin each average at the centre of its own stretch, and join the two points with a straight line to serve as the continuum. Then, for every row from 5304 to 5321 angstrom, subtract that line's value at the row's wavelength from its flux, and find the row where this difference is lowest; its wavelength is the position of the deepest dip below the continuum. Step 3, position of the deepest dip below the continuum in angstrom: 5312.63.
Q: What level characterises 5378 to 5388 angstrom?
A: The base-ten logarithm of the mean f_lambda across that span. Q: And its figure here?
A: 1.37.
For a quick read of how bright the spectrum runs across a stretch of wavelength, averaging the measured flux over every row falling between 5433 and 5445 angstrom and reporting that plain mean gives 23.3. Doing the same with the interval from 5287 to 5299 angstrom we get 24.1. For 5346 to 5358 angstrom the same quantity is 24.4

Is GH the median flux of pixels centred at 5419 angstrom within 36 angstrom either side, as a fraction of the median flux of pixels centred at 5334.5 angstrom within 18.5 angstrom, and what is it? 0.95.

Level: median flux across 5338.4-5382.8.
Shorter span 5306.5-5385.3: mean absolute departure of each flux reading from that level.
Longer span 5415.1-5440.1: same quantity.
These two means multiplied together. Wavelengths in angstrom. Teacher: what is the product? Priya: 3.06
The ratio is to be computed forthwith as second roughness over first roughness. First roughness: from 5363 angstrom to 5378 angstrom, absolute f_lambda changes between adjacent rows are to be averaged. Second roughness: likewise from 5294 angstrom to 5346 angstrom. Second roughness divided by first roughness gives 1.0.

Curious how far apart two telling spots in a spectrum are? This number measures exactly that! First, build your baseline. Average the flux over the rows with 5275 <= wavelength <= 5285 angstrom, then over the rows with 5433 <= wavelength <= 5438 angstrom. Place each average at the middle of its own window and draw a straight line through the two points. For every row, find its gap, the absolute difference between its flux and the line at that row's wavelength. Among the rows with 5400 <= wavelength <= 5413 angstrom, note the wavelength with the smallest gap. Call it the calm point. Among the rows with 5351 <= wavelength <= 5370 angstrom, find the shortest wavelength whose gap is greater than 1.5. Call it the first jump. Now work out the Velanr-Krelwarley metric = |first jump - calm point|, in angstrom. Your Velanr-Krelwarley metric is 57.0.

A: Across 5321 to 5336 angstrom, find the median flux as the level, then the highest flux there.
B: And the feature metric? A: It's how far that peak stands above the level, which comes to 2.1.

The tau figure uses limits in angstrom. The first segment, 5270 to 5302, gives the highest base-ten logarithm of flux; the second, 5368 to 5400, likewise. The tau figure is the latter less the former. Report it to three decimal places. -0.022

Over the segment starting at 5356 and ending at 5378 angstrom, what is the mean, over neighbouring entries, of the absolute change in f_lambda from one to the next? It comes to 2.0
